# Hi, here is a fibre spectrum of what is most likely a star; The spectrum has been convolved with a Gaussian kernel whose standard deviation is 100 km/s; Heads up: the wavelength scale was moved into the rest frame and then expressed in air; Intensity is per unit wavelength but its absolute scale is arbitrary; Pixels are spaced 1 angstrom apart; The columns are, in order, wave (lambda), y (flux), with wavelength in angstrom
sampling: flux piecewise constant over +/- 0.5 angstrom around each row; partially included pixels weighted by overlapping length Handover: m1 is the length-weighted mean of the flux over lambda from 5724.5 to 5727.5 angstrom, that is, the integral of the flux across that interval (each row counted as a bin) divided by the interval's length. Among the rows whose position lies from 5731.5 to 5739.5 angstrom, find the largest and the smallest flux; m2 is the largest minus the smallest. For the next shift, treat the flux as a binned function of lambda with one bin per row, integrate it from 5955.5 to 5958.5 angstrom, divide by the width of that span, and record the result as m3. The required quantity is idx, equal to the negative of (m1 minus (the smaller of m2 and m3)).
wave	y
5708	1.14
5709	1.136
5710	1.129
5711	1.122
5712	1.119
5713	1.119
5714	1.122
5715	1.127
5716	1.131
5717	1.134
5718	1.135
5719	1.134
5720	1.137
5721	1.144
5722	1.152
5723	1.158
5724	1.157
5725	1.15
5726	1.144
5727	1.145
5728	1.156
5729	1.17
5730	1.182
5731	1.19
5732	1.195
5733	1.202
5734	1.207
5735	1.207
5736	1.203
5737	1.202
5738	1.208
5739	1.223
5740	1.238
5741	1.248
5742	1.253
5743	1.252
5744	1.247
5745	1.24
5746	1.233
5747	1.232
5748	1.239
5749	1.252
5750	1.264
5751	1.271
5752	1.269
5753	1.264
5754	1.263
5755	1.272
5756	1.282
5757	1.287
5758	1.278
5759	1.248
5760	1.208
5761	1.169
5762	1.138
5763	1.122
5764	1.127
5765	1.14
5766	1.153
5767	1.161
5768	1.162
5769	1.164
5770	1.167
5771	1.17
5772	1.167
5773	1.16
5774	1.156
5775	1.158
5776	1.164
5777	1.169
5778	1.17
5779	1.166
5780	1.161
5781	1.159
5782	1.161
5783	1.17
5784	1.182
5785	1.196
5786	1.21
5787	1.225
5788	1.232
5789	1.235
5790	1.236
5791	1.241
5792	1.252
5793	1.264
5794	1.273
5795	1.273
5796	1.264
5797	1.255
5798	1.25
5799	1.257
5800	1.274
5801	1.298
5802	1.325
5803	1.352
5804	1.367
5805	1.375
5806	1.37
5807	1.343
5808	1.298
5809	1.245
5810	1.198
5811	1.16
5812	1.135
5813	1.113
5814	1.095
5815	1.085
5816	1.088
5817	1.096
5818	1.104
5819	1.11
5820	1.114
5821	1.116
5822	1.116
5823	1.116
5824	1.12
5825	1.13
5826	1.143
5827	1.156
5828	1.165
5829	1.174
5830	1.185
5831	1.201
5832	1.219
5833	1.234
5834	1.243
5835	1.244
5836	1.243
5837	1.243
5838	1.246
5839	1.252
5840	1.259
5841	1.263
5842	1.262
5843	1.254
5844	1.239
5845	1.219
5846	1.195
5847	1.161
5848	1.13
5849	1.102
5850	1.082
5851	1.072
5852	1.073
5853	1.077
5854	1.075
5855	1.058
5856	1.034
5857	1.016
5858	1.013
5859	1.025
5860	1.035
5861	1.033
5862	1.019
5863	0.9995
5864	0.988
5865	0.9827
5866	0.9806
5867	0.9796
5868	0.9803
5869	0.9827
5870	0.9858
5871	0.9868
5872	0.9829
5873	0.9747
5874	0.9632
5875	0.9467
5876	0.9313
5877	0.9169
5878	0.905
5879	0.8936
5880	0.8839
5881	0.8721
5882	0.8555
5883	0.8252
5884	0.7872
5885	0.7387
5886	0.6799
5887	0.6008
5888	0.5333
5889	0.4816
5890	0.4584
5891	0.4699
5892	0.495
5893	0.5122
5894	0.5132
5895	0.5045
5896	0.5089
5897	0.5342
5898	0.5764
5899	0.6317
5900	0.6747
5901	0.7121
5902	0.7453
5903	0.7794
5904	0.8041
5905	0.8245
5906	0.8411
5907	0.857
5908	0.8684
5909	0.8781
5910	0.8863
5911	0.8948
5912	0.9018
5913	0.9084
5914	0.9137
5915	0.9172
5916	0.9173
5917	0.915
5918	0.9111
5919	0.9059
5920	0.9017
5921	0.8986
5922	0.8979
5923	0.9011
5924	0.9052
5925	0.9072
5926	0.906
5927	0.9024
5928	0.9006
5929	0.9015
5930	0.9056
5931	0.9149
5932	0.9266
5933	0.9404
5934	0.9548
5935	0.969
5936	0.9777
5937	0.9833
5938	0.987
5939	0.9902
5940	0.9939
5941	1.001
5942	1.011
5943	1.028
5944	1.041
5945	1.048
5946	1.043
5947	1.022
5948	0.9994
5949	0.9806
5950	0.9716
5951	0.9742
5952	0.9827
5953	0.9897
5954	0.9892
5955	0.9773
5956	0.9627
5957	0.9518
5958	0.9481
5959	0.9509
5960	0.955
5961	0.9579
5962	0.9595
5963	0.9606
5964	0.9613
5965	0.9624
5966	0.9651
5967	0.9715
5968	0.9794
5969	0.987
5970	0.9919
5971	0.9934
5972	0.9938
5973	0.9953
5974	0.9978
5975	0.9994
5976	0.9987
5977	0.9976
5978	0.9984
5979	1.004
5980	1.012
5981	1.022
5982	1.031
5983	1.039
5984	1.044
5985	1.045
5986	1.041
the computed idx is -1.12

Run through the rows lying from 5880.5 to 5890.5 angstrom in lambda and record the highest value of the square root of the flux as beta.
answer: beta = 0.93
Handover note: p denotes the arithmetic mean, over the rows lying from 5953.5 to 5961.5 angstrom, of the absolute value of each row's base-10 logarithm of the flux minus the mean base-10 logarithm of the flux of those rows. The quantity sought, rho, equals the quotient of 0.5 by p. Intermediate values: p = 0.005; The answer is 100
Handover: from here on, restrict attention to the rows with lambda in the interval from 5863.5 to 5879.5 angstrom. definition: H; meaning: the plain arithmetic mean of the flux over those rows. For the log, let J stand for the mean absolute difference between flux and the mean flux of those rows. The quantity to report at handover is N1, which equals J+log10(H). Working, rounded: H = 0.96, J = 0.027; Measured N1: 0.01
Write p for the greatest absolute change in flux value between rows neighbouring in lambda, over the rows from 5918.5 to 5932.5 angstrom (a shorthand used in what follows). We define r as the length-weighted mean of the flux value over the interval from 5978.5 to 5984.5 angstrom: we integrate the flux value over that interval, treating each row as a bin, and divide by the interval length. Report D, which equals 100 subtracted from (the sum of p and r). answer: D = -98.96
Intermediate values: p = 0.012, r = 1.03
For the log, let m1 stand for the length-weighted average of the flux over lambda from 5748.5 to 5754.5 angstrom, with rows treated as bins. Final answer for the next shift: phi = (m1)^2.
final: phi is 1.60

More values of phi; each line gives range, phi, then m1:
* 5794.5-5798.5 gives 1.59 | 1.26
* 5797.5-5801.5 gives 1.61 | 1.27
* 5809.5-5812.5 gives 1.36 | 1.16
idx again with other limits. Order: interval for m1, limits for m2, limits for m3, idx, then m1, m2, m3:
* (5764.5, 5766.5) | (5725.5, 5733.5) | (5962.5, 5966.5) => -1.09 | 1.15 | 0.058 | 0.96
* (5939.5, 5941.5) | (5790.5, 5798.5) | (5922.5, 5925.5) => -0.97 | 1.00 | 0.032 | 0.90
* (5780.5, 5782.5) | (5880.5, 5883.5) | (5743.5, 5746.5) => -1.11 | 1.16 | 0.047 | 1.24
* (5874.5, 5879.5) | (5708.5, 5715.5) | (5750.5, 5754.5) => -0.90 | 0.92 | 0.017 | 1.27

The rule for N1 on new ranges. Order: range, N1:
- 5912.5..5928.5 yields -0.04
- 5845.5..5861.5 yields 0.07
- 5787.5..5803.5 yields 0.13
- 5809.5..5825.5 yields 0.07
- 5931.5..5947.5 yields 0.03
